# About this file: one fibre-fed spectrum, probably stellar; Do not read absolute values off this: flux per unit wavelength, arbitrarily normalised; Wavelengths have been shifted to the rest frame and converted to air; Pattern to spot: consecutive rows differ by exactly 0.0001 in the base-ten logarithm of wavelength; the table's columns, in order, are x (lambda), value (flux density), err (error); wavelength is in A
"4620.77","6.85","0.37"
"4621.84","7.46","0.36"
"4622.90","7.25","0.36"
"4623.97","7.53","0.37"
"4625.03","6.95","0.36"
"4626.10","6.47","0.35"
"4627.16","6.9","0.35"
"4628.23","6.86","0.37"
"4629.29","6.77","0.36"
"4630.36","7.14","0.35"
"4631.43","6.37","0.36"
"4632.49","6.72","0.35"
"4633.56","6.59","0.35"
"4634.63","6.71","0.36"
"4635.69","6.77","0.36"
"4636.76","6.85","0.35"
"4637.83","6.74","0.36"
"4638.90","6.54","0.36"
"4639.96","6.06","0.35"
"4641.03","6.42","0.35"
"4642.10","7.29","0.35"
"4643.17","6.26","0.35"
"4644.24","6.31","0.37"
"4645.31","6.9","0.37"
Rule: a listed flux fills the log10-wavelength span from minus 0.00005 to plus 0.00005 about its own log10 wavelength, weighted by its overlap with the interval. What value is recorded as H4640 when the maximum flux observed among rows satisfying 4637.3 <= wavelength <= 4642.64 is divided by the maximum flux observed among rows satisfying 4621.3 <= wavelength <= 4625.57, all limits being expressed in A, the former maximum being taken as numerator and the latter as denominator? 0.97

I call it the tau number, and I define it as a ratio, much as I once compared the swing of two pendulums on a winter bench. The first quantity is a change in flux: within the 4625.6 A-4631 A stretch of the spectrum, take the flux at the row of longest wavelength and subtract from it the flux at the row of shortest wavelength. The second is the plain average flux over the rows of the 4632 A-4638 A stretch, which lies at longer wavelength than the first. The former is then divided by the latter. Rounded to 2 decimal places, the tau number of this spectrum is 0.10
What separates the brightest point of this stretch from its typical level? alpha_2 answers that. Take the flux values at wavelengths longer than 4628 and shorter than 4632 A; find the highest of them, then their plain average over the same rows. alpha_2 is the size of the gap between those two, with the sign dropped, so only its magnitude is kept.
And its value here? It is 0.35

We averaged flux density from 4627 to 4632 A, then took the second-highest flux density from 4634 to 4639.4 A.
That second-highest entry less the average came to 0.0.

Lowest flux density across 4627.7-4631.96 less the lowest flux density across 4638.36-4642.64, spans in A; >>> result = 0.3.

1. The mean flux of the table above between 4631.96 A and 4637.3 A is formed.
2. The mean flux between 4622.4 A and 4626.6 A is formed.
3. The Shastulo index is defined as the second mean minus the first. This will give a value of 0.32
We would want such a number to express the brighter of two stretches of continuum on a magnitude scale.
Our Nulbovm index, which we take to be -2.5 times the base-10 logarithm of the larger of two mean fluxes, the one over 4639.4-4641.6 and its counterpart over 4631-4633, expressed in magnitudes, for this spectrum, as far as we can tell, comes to -2.04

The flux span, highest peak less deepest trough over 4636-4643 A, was 1.2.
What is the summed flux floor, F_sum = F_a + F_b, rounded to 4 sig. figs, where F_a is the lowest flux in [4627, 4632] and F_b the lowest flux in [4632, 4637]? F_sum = 12.96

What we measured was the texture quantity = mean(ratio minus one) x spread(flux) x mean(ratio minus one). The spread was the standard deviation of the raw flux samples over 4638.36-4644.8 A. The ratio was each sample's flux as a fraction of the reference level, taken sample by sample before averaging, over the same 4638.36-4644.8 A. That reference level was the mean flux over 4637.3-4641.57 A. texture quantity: 0.0000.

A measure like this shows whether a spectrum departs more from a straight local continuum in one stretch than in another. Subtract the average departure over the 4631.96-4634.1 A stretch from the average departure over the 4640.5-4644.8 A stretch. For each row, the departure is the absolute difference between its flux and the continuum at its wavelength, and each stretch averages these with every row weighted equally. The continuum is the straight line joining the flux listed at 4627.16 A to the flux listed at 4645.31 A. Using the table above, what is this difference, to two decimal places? 0.28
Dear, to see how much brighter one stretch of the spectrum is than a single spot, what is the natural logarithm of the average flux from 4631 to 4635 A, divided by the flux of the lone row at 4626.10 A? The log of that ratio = 0.020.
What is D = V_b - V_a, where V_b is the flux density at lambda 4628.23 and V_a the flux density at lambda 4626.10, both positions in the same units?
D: 0.4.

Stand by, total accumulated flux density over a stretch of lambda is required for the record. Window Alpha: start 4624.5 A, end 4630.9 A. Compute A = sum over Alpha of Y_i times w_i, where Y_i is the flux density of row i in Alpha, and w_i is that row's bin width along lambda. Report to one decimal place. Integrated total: 43.8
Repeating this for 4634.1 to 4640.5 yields 42.4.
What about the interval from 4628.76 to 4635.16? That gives 43.0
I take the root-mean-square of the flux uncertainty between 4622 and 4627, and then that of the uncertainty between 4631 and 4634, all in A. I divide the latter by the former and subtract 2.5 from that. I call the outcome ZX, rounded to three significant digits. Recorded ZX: -1.52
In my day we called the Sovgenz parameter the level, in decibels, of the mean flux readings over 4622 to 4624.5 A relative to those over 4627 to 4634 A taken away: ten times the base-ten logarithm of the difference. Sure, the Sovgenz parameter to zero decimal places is -2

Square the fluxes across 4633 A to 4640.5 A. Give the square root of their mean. 6.61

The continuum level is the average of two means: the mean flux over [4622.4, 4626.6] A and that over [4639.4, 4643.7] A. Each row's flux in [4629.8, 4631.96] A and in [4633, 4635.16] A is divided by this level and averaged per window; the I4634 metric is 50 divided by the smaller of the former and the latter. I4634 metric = 51.0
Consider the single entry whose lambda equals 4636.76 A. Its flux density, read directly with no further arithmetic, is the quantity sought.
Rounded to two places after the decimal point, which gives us 6.85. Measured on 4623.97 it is 7.53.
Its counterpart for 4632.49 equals 6.72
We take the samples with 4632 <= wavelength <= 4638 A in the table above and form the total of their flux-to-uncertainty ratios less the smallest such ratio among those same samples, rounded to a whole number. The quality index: 95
